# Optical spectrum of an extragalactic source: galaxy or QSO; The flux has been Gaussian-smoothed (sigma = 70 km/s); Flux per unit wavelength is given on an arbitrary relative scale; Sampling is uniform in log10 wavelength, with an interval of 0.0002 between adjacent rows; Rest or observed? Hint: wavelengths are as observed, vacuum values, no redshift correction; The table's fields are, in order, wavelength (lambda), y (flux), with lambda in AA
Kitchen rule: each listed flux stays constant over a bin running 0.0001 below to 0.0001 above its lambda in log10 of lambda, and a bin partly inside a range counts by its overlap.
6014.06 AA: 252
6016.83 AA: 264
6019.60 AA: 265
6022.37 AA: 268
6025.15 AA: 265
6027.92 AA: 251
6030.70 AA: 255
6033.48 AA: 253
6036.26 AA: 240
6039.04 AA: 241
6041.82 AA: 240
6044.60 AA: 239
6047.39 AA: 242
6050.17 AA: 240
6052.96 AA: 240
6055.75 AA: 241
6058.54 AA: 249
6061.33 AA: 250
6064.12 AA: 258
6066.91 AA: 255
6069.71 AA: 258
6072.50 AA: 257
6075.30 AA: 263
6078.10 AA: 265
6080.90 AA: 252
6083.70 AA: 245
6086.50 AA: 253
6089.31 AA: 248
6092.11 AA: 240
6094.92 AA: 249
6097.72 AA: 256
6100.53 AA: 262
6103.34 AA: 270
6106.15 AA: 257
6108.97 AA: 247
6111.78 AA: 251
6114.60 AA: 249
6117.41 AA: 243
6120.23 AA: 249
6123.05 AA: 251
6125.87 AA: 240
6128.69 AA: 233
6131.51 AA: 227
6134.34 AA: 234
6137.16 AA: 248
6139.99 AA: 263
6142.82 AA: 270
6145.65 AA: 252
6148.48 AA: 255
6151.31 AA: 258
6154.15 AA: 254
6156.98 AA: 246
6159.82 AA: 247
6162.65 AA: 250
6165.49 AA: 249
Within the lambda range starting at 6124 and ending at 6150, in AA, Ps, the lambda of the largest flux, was 6142.82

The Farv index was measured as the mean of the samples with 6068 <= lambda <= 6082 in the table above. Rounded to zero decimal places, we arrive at 259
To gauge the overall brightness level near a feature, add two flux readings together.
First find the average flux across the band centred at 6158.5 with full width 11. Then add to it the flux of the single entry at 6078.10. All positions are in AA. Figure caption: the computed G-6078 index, 514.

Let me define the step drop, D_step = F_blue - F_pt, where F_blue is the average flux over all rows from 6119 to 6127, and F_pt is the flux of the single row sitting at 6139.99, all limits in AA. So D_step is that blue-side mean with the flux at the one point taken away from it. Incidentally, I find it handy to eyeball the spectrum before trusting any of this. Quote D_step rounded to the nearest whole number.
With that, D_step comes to -16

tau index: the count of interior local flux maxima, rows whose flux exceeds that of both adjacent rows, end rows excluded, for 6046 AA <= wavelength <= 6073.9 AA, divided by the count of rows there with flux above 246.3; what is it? 0.33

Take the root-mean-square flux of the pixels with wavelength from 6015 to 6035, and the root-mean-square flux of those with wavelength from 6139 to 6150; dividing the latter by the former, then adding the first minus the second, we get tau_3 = 1.1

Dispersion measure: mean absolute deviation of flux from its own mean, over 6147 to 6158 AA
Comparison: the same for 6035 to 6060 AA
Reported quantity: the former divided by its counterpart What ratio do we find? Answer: 2.0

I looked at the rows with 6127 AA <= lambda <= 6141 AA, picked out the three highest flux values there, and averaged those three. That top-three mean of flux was 248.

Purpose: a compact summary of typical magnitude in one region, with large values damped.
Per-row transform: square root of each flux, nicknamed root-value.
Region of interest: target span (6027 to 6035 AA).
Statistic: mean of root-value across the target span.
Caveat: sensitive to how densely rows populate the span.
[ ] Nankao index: 15.9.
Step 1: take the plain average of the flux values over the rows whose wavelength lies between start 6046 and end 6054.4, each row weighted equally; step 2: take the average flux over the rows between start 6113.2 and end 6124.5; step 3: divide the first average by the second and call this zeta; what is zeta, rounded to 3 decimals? 0.970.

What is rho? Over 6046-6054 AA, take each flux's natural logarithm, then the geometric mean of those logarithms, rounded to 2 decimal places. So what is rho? 5.48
